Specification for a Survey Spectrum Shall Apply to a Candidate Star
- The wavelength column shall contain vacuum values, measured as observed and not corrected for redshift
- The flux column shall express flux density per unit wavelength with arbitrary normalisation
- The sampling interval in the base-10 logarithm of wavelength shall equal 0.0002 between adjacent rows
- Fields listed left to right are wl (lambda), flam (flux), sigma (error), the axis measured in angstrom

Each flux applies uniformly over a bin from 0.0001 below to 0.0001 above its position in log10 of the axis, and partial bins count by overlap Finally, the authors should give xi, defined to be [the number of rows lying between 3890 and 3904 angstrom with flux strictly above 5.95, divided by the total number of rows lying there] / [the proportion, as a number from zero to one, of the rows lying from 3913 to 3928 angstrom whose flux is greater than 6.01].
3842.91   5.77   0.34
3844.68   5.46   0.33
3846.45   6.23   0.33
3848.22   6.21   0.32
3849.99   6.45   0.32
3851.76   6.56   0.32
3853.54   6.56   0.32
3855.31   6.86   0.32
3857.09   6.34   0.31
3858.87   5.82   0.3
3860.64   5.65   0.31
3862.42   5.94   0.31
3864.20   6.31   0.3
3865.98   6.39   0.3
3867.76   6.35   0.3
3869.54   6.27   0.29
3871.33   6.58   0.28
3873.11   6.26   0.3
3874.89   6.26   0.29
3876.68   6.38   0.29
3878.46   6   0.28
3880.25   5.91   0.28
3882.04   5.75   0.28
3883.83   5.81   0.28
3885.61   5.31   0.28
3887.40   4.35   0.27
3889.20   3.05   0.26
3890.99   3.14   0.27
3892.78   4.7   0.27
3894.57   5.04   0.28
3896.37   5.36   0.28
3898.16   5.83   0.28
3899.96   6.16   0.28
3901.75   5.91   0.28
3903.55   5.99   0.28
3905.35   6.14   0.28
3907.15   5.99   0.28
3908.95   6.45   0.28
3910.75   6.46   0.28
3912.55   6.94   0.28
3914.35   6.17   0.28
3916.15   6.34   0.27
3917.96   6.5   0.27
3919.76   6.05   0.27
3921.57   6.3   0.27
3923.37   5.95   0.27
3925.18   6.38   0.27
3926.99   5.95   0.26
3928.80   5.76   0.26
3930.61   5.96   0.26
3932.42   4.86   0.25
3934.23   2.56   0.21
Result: 0.3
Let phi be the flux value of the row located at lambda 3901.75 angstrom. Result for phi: 5.91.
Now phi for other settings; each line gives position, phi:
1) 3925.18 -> 6.38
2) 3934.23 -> 2.56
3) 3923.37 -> 5.95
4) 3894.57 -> 5.04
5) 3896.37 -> 5.36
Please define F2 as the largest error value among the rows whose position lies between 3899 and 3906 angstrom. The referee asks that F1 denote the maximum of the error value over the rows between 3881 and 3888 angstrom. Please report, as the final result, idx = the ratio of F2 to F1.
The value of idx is 1.00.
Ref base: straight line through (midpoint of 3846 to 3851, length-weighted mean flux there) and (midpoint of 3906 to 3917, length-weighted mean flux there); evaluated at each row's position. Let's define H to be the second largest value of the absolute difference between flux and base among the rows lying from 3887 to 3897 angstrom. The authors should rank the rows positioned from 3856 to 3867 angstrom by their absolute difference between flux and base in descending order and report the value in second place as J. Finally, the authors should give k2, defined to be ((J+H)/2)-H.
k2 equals -1.4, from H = 3.23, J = 0.5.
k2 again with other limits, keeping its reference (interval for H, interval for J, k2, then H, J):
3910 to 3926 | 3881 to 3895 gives 1.4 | 0.45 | 3.2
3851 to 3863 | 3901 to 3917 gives 0.0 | 0.53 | 0.5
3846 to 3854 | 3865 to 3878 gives -0.1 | 0.24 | 0.1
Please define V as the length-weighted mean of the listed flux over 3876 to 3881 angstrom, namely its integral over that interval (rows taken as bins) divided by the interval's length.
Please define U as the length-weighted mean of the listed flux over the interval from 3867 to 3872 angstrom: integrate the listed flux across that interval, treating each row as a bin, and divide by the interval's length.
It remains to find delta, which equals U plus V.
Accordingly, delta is 12.5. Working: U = 6.39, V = 6.09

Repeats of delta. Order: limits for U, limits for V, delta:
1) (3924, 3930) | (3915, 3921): 12.3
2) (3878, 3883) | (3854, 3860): 12.2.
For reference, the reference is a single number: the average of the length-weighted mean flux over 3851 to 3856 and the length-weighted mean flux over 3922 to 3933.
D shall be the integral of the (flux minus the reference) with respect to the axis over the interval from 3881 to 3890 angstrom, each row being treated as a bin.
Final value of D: -12.3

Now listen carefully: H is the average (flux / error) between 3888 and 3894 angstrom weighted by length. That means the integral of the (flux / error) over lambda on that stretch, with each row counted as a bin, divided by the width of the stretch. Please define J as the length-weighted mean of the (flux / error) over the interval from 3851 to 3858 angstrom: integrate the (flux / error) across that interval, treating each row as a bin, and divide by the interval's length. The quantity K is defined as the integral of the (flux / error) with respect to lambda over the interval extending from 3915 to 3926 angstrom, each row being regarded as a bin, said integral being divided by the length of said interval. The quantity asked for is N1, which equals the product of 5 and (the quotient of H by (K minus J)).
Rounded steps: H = 13.9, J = 21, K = 23.1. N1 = 29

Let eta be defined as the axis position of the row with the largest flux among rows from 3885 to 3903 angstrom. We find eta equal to 3899.96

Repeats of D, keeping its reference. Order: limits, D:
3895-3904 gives -4.1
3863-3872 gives 0.9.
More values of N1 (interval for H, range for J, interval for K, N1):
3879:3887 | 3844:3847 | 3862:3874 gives 28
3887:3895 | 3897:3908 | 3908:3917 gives 39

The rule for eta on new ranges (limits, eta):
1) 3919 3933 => 3925.18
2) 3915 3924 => 3917.96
